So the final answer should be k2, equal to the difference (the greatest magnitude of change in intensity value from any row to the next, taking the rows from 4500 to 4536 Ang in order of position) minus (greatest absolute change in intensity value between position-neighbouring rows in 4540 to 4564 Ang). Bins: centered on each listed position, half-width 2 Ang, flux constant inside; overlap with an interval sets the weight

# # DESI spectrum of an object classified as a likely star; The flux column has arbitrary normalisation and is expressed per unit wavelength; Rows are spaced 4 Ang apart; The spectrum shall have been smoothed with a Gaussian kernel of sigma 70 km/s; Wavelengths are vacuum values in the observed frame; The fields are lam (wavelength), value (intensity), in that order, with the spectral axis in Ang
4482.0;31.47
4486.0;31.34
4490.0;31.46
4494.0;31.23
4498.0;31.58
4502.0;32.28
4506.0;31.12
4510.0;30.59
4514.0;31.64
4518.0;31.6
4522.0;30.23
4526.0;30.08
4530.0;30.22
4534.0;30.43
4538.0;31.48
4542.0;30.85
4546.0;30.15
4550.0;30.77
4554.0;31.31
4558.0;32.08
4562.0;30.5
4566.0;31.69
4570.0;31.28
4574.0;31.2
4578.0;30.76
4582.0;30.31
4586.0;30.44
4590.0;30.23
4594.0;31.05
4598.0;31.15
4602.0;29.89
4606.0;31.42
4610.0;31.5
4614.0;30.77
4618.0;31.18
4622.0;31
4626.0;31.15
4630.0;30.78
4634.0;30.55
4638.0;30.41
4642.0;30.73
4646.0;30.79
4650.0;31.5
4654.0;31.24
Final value -0.2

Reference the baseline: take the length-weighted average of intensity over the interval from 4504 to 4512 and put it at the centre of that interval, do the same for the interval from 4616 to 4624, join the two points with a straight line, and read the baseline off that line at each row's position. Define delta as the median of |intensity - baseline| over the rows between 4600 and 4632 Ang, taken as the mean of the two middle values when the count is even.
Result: 0.319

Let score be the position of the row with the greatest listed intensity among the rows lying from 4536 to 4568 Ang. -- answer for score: 4558.0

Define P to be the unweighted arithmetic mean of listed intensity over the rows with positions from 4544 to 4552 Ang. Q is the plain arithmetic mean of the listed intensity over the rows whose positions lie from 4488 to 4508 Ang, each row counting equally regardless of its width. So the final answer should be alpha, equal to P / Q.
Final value 0.97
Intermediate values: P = 30.5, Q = 31.5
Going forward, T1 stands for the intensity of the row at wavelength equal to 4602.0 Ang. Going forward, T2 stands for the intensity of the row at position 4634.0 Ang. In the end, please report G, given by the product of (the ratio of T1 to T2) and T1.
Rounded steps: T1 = 29.89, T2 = 30.55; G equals 29.2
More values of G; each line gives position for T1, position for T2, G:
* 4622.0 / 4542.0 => 31.2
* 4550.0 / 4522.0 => 31.3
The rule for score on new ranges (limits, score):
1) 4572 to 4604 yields 4574.0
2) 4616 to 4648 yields 4618.0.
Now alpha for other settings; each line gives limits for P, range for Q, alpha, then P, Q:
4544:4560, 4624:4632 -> 1.00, 31.1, 31.0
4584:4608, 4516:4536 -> 1.01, 30.7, 30.5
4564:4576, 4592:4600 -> 1.01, 31.4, 31.1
